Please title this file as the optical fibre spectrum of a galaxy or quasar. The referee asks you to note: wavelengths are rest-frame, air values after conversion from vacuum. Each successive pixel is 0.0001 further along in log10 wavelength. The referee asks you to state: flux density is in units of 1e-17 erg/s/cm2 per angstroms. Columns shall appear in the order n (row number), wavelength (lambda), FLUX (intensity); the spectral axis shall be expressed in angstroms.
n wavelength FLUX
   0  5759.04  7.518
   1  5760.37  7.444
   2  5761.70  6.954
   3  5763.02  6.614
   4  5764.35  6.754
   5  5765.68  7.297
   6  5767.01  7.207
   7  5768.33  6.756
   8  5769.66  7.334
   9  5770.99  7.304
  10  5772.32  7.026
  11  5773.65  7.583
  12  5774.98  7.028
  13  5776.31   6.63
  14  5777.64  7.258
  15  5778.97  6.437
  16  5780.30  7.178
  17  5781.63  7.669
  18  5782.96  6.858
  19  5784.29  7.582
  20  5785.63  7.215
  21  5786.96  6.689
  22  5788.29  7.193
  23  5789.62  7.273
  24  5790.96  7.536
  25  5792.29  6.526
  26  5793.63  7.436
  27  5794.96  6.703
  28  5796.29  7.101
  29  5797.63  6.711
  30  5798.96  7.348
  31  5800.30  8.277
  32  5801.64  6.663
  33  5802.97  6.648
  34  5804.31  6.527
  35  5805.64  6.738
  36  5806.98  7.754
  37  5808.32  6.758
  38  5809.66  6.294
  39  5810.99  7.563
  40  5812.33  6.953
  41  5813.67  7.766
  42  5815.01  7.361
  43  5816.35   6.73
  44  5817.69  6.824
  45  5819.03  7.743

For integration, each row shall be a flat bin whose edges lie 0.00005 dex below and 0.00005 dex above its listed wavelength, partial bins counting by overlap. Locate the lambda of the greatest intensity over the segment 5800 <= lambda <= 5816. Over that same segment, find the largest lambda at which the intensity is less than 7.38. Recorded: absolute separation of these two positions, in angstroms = 14.7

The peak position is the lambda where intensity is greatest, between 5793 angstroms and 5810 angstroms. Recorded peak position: 5800.30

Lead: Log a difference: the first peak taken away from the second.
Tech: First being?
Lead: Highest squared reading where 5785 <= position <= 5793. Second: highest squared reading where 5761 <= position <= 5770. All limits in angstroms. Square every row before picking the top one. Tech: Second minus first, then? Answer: -3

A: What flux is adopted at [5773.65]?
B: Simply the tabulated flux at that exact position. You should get 7.583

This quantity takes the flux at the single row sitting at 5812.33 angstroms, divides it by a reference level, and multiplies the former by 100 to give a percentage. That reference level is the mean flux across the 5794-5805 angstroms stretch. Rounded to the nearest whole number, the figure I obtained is 99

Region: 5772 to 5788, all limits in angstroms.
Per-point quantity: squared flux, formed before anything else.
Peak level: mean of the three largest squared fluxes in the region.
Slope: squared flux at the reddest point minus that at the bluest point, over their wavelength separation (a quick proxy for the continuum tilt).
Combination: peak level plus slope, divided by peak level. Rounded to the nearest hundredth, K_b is 0.99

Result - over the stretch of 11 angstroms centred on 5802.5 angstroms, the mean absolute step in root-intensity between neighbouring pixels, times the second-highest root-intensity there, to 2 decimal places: 0.33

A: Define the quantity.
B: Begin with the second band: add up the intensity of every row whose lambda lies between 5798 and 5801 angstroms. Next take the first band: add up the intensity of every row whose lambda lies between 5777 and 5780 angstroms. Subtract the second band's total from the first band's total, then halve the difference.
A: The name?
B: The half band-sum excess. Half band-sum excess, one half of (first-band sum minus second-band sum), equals -1.0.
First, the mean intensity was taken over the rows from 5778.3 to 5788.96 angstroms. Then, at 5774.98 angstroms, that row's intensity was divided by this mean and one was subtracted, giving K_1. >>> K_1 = -0.011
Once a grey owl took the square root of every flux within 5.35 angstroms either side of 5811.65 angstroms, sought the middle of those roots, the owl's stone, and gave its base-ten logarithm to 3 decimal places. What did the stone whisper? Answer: 0.427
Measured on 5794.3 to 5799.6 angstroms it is 0.420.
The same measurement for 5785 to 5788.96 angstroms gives 0.428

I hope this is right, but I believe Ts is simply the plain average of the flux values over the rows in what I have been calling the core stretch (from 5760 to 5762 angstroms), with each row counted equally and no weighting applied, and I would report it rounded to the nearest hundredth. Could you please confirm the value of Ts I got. 7.20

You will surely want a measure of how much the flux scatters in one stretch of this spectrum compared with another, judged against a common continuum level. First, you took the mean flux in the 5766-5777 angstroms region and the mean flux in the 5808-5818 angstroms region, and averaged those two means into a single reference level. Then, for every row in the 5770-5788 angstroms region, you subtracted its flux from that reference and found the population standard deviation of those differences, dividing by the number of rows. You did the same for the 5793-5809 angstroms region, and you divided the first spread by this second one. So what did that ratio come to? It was 0.71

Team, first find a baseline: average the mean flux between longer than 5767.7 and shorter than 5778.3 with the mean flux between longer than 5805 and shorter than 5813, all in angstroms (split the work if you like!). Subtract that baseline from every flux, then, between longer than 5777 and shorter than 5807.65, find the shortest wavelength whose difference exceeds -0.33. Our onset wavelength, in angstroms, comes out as 5777.64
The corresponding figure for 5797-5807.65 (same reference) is 5798.96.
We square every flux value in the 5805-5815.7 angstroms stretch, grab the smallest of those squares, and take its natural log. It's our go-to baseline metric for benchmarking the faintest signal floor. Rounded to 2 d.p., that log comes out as 3.68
